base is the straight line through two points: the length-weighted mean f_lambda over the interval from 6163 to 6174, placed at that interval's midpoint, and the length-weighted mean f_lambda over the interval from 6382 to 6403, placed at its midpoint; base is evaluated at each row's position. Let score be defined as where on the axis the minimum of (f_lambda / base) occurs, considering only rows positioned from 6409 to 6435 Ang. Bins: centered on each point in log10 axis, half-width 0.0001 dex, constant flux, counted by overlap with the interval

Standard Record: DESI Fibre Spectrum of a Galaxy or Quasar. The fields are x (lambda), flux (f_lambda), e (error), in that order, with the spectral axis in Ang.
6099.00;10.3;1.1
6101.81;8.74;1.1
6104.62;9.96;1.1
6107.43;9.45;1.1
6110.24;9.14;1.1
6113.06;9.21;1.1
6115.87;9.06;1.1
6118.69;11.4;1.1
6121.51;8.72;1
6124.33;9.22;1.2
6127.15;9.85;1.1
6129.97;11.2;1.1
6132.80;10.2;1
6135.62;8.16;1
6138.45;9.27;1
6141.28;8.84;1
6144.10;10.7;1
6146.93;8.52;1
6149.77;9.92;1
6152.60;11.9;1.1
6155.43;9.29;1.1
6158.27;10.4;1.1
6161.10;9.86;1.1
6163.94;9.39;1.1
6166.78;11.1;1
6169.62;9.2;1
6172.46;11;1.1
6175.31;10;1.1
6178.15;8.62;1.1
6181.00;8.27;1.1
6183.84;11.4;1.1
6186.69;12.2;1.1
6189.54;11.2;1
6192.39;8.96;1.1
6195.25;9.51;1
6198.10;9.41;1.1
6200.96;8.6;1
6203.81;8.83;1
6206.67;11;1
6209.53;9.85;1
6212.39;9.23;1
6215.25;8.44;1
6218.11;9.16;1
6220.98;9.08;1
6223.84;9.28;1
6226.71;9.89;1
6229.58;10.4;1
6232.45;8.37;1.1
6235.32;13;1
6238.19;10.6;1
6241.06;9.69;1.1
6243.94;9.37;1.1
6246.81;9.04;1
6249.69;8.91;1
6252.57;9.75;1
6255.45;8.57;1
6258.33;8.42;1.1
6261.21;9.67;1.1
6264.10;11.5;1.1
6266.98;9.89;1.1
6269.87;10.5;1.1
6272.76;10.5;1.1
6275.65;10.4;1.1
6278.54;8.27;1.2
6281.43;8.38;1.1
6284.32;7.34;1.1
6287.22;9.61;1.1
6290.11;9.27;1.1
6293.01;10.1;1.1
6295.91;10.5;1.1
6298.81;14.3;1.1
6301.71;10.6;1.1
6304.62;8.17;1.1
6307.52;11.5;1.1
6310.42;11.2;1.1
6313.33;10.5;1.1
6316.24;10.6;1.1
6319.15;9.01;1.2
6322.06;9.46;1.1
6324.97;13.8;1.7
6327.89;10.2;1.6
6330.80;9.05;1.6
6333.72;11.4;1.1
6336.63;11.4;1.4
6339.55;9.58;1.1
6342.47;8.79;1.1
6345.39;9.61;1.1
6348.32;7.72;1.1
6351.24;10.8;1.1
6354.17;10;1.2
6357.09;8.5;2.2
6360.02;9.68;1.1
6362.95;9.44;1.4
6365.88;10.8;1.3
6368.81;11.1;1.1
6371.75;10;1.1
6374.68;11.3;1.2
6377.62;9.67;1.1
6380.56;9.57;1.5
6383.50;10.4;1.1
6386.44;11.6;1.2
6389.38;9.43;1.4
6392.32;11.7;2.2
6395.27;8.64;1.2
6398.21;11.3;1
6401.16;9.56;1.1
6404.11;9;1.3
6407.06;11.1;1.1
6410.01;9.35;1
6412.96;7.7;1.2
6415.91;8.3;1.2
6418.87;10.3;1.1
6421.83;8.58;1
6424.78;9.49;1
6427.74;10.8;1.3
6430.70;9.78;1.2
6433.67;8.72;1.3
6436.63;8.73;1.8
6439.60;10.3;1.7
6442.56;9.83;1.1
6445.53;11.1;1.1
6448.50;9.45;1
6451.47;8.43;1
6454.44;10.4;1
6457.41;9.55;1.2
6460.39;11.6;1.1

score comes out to 6412.96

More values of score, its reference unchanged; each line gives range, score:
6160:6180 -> 6178.15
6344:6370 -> 6348.32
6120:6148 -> 6135.62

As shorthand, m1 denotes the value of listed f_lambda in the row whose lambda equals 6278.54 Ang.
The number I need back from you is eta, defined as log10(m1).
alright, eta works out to 0.92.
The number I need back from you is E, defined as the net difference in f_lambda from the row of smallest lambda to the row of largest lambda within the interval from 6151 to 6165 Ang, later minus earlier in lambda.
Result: -2.5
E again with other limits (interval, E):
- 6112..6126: 0.0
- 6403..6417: -0.7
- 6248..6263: 0.8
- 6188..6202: -2.6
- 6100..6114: 0.5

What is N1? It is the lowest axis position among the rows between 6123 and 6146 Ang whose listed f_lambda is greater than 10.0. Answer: 6129.97 Ang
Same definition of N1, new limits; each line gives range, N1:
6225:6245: 6229.58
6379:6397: 6383.50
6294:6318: 6295.91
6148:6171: 6152.60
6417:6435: 6418.87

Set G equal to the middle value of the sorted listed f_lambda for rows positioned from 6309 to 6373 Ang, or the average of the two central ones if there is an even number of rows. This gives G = 10.0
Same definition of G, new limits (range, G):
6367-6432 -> 9.7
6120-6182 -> 9.6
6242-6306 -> 9.6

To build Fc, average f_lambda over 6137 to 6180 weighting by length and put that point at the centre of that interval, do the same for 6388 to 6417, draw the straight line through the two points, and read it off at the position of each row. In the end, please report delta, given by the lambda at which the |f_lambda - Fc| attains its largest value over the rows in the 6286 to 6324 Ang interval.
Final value 6298.81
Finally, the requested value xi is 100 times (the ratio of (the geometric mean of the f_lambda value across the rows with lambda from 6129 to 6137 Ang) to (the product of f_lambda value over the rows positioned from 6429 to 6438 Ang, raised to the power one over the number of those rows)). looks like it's 108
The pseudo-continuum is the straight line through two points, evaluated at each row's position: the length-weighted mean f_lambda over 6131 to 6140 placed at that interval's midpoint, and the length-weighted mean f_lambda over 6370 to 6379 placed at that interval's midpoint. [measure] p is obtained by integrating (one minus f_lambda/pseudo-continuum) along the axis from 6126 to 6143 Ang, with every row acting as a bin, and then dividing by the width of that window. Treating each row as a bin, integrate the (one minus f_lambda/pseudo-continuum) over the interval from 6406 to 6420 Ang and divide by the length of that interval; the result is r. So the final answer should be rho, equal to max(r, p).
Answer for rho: 0.12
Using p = -0.04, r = 0.12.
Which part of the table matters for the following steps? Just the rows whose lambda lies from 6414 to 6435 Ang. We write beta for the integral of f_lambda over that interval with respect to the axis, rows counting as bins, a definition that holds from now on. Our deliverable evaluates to 197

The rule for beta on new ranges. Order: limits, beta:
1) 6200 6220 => 186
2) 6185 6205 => 197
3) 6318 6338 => 213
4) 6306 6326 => 216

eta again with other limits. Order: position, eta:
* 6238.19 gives 1.03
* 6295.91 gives 1.02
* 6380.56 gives 0.98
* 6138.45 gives 0.97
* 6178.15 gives 0.94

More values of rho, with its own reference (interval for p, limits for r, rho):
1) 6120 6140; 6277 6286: 0.19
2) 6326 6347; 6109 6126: 0.01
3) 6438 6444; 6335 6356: 0.06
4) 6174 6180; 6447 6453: 0.16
